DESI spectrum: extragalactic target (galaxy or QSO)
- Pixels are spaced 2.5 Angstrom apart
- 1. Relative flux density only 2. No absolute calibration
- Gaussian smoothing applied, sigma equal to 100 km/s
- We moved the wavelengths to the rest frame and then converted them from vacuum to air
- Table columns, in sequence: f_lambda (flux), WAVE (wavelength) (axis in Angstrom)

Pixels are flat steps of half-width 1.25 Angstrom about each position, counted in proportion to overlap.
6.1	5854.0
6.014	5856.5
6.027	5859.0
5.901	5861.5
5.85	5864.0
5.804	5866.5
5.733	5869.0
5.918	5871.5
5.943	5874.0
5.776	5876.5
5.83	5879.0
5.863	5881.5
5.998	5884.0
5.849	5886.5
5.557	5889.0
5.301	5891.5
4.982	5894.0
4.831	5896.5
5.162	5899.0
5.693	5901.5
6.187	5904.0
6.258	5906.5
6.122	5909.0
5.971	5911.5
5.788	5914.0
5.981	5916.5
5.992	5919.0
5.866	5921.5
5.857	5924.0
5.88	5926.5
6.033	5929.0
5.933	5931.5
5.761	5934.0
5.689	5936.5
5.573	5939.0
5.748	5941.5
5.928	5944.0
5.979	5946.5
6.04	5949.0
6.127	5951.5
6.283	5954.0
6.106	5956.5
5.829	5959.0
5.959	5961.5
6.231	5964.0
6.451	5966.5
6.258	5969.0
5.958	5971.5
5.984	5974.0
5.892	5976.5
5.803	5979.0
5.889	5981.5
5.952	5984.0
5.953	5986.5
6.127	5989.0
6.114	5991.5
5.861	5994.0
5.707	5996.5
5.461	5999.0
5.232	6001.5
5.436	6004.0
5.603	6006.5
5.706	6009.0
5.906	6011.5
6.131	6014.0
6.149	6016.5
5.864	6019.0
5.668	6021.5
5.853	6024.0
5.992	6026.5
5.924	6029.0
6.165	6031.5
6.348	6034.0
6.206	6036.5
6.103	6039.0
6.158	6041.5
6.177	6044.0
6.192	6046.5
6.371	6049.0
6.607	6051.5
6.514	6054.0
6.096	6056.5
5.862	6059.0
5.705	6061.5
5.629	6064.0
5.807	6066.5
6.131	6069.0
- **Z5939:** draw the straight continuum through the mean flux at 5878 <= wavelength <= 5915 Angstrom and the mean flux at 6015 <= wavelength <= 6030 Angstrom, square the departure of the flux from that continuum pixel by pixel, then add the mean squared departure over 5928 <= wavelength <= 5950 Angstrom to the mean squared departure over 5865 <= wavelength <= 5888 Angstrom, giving 0.077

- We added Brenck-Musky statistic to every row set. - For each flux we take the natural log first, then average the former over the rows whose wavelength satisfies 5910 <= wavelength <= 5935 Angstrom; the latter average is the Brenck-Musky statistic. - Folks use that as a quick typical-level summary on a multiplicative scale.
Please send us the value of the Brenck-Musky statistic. 1.78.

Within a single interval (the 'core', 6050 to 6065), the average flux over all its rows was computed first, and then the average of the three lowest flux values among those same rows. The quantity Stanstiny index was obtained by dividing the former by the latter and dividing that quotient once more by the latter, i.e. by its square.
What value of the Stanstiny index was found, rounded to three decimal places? 0.185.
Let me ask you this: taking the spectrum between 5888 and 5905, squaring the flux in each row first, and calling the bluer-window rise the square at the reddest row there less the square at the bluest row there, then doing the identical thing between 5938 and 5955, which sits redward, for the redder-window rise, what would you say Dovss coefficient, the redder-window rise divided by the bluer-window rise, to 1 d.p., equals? 1.1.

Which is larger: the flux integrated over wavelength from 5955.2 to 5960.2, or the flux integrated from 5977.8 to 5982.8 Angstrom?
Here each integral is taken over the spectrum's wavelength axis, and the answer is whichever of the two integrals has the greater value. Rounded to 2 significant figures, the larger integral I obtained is 30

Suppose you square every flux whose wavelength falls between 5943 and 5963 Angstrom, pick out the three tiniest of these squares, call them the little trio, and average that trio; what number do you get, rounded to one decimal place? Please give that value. 34.9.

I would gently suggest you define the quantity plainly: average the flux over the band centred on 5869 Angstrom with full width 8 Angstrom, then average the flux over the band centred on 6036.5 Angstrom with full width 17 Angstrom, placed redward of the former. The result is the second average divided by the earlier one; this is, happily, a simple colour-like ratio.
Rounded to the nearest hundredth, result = 1.06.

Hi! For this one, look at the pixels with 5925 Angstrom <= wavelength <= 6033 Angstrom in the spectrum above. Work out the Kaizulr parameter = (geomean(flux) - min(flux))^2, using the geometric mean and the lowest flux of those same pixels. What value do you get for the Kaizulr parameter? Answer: 0.45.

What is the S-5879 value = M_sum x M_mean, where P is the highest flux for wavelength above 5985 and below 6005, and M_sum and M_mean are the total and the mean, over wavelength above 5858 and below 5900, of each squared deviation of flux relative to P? 1.96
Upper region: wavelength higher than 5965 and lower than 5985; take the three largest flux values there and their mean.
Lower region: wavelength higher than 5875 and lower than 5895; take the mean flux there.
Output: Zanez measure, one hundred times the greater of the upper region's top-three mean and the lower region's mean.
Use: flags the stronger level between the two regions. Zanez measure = 623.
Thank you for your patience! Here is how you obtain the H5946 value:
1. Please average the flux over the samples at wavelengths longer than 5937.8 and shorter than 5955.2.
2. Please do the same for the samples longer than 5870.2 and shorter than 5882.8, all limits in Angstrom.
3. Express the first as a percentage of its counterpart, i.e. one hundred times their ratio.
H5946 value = 102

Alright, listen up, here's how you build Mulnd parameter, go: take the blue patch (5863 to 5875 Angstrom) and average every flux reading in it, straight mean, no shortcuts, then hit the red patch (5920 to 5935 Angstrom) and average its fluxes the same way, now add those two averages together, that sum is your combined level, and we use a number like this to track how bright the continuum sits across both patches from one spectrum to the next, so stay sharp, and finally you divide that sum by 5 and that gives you 2.35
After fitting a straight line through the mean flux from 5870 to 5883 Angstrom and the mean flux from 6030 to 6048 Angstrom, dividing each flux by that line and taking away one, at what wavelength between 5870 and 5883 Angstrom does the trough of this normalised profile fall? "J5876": 5876.5 Angstrom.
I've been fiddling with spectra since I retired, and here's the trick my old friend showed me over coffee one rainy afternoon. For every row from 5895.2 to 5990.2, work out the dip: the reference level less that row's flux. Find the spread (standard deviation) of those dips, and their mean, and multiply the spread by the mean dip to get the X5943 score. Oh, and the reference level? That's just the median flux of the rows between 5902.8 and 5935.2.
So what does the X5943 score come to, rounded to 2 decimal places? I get 0.01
